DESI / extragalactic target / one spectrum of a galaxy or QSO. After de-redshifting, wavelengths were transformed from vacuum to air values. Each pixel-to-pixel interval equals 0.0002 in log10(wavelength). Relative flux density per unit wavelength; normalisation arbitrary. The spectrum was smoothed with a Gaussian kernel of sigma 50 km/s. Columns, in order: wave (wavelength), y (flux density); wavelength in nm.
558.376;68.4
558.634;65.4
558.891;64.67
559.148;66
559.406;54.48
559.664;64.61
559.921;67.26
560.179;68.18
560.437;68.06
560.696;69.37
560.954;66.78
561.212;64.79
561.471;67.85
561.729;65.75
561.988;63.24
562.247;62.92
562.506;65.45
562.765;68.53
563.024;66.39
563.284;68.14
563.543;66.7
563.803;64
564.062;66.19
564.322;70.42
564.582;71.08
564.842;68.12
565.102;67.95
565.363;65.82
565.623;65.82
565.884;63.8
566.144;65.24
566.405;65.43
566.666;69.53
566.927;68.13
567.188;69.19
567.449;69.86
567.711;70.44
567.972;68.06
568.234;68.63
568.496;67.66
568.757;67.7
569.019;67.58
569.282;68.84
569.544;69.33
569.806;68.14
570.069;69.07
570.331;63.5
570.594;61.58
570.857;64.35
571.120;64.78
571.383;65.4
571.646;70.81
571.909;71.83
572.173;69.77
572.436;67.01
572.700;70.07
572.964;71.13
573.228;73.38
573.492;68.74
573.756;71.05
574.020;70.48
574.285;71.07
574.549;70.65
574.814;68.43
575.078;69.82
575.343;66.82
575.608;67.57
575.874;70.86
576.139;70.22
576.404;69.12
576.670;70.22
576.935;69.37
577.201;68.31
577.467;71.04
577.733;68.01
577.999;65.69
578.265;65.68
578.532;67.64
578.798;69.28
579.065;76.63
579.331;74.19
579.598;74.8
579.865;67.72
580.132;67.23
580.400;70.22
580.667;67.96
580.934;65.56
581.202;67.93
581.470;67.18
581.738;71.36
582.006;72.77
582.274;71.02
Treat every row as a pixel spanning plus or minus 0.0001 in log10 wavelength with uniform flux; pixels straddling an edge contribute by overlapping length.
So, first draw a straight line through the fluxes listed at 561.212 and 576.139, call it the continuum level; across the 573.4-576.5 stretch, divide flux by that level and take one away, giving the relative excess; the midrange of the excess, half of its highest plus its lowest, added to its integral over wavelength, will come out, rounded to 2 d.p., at -0.02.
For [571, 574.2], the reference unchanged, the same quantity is 0.03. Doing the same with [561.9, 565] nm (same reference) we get 0.08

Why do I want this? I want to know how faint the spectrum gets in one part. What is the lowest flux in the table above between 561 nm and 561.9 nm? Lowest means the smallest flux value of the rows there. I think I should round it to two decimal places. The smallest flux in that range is 64.79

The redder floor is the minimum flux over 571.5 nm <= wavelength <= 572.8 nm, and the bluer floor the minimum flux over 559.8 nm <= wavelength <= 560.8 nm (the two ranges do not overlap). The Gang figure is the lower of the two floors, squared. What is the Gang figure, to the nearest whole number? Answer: 4490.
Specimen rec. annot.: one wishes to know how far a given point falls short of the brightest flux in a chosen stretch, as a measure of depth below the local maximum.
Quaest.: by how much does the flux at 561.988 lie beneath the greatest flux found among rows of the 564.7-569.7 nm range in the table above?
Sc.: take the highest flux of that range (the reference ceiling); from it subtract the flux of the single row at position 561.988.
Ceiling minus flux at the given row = 7.2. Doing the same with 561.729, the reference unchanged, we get 4.7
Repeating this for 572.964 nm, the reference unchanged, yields -0.7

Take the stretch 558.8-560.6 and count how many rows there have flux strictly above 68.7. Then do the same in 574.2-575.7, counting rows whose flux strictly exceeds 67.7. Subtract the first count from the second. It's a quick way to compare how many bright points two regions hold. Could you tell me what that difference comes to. 4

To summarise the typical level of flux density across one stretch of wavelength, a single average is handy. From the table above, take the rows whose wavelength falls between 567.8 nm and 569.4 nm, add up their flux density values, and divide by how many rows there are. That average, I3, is 68.1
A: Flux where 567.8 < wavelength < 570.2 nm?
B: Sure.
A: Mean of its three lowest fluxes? 67.6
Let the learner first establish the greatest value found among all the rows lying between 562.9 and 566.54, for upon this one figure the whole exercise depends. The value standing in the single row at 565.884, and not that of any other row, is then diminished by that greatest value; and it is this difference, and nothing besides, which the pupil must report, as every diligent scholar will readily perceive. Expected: -7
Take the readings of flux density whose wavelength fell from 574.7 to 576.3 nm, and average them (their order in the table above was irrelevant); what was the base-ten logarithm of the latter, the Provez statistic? 1.84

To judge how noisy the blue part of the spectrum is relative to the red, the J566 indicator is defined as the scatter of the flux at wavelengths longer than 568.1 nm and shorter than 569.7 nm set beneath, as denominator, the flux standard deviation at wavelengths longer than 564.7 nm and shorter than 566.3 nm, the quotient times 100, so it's 223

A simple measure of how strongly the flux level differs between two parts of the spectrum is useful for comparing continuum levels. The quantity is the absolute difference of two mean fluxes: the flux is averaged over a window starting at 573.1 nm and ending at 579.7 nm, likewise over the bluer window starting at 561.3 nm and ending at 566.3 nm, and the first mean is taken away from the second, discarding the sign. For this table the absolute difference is 3.47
